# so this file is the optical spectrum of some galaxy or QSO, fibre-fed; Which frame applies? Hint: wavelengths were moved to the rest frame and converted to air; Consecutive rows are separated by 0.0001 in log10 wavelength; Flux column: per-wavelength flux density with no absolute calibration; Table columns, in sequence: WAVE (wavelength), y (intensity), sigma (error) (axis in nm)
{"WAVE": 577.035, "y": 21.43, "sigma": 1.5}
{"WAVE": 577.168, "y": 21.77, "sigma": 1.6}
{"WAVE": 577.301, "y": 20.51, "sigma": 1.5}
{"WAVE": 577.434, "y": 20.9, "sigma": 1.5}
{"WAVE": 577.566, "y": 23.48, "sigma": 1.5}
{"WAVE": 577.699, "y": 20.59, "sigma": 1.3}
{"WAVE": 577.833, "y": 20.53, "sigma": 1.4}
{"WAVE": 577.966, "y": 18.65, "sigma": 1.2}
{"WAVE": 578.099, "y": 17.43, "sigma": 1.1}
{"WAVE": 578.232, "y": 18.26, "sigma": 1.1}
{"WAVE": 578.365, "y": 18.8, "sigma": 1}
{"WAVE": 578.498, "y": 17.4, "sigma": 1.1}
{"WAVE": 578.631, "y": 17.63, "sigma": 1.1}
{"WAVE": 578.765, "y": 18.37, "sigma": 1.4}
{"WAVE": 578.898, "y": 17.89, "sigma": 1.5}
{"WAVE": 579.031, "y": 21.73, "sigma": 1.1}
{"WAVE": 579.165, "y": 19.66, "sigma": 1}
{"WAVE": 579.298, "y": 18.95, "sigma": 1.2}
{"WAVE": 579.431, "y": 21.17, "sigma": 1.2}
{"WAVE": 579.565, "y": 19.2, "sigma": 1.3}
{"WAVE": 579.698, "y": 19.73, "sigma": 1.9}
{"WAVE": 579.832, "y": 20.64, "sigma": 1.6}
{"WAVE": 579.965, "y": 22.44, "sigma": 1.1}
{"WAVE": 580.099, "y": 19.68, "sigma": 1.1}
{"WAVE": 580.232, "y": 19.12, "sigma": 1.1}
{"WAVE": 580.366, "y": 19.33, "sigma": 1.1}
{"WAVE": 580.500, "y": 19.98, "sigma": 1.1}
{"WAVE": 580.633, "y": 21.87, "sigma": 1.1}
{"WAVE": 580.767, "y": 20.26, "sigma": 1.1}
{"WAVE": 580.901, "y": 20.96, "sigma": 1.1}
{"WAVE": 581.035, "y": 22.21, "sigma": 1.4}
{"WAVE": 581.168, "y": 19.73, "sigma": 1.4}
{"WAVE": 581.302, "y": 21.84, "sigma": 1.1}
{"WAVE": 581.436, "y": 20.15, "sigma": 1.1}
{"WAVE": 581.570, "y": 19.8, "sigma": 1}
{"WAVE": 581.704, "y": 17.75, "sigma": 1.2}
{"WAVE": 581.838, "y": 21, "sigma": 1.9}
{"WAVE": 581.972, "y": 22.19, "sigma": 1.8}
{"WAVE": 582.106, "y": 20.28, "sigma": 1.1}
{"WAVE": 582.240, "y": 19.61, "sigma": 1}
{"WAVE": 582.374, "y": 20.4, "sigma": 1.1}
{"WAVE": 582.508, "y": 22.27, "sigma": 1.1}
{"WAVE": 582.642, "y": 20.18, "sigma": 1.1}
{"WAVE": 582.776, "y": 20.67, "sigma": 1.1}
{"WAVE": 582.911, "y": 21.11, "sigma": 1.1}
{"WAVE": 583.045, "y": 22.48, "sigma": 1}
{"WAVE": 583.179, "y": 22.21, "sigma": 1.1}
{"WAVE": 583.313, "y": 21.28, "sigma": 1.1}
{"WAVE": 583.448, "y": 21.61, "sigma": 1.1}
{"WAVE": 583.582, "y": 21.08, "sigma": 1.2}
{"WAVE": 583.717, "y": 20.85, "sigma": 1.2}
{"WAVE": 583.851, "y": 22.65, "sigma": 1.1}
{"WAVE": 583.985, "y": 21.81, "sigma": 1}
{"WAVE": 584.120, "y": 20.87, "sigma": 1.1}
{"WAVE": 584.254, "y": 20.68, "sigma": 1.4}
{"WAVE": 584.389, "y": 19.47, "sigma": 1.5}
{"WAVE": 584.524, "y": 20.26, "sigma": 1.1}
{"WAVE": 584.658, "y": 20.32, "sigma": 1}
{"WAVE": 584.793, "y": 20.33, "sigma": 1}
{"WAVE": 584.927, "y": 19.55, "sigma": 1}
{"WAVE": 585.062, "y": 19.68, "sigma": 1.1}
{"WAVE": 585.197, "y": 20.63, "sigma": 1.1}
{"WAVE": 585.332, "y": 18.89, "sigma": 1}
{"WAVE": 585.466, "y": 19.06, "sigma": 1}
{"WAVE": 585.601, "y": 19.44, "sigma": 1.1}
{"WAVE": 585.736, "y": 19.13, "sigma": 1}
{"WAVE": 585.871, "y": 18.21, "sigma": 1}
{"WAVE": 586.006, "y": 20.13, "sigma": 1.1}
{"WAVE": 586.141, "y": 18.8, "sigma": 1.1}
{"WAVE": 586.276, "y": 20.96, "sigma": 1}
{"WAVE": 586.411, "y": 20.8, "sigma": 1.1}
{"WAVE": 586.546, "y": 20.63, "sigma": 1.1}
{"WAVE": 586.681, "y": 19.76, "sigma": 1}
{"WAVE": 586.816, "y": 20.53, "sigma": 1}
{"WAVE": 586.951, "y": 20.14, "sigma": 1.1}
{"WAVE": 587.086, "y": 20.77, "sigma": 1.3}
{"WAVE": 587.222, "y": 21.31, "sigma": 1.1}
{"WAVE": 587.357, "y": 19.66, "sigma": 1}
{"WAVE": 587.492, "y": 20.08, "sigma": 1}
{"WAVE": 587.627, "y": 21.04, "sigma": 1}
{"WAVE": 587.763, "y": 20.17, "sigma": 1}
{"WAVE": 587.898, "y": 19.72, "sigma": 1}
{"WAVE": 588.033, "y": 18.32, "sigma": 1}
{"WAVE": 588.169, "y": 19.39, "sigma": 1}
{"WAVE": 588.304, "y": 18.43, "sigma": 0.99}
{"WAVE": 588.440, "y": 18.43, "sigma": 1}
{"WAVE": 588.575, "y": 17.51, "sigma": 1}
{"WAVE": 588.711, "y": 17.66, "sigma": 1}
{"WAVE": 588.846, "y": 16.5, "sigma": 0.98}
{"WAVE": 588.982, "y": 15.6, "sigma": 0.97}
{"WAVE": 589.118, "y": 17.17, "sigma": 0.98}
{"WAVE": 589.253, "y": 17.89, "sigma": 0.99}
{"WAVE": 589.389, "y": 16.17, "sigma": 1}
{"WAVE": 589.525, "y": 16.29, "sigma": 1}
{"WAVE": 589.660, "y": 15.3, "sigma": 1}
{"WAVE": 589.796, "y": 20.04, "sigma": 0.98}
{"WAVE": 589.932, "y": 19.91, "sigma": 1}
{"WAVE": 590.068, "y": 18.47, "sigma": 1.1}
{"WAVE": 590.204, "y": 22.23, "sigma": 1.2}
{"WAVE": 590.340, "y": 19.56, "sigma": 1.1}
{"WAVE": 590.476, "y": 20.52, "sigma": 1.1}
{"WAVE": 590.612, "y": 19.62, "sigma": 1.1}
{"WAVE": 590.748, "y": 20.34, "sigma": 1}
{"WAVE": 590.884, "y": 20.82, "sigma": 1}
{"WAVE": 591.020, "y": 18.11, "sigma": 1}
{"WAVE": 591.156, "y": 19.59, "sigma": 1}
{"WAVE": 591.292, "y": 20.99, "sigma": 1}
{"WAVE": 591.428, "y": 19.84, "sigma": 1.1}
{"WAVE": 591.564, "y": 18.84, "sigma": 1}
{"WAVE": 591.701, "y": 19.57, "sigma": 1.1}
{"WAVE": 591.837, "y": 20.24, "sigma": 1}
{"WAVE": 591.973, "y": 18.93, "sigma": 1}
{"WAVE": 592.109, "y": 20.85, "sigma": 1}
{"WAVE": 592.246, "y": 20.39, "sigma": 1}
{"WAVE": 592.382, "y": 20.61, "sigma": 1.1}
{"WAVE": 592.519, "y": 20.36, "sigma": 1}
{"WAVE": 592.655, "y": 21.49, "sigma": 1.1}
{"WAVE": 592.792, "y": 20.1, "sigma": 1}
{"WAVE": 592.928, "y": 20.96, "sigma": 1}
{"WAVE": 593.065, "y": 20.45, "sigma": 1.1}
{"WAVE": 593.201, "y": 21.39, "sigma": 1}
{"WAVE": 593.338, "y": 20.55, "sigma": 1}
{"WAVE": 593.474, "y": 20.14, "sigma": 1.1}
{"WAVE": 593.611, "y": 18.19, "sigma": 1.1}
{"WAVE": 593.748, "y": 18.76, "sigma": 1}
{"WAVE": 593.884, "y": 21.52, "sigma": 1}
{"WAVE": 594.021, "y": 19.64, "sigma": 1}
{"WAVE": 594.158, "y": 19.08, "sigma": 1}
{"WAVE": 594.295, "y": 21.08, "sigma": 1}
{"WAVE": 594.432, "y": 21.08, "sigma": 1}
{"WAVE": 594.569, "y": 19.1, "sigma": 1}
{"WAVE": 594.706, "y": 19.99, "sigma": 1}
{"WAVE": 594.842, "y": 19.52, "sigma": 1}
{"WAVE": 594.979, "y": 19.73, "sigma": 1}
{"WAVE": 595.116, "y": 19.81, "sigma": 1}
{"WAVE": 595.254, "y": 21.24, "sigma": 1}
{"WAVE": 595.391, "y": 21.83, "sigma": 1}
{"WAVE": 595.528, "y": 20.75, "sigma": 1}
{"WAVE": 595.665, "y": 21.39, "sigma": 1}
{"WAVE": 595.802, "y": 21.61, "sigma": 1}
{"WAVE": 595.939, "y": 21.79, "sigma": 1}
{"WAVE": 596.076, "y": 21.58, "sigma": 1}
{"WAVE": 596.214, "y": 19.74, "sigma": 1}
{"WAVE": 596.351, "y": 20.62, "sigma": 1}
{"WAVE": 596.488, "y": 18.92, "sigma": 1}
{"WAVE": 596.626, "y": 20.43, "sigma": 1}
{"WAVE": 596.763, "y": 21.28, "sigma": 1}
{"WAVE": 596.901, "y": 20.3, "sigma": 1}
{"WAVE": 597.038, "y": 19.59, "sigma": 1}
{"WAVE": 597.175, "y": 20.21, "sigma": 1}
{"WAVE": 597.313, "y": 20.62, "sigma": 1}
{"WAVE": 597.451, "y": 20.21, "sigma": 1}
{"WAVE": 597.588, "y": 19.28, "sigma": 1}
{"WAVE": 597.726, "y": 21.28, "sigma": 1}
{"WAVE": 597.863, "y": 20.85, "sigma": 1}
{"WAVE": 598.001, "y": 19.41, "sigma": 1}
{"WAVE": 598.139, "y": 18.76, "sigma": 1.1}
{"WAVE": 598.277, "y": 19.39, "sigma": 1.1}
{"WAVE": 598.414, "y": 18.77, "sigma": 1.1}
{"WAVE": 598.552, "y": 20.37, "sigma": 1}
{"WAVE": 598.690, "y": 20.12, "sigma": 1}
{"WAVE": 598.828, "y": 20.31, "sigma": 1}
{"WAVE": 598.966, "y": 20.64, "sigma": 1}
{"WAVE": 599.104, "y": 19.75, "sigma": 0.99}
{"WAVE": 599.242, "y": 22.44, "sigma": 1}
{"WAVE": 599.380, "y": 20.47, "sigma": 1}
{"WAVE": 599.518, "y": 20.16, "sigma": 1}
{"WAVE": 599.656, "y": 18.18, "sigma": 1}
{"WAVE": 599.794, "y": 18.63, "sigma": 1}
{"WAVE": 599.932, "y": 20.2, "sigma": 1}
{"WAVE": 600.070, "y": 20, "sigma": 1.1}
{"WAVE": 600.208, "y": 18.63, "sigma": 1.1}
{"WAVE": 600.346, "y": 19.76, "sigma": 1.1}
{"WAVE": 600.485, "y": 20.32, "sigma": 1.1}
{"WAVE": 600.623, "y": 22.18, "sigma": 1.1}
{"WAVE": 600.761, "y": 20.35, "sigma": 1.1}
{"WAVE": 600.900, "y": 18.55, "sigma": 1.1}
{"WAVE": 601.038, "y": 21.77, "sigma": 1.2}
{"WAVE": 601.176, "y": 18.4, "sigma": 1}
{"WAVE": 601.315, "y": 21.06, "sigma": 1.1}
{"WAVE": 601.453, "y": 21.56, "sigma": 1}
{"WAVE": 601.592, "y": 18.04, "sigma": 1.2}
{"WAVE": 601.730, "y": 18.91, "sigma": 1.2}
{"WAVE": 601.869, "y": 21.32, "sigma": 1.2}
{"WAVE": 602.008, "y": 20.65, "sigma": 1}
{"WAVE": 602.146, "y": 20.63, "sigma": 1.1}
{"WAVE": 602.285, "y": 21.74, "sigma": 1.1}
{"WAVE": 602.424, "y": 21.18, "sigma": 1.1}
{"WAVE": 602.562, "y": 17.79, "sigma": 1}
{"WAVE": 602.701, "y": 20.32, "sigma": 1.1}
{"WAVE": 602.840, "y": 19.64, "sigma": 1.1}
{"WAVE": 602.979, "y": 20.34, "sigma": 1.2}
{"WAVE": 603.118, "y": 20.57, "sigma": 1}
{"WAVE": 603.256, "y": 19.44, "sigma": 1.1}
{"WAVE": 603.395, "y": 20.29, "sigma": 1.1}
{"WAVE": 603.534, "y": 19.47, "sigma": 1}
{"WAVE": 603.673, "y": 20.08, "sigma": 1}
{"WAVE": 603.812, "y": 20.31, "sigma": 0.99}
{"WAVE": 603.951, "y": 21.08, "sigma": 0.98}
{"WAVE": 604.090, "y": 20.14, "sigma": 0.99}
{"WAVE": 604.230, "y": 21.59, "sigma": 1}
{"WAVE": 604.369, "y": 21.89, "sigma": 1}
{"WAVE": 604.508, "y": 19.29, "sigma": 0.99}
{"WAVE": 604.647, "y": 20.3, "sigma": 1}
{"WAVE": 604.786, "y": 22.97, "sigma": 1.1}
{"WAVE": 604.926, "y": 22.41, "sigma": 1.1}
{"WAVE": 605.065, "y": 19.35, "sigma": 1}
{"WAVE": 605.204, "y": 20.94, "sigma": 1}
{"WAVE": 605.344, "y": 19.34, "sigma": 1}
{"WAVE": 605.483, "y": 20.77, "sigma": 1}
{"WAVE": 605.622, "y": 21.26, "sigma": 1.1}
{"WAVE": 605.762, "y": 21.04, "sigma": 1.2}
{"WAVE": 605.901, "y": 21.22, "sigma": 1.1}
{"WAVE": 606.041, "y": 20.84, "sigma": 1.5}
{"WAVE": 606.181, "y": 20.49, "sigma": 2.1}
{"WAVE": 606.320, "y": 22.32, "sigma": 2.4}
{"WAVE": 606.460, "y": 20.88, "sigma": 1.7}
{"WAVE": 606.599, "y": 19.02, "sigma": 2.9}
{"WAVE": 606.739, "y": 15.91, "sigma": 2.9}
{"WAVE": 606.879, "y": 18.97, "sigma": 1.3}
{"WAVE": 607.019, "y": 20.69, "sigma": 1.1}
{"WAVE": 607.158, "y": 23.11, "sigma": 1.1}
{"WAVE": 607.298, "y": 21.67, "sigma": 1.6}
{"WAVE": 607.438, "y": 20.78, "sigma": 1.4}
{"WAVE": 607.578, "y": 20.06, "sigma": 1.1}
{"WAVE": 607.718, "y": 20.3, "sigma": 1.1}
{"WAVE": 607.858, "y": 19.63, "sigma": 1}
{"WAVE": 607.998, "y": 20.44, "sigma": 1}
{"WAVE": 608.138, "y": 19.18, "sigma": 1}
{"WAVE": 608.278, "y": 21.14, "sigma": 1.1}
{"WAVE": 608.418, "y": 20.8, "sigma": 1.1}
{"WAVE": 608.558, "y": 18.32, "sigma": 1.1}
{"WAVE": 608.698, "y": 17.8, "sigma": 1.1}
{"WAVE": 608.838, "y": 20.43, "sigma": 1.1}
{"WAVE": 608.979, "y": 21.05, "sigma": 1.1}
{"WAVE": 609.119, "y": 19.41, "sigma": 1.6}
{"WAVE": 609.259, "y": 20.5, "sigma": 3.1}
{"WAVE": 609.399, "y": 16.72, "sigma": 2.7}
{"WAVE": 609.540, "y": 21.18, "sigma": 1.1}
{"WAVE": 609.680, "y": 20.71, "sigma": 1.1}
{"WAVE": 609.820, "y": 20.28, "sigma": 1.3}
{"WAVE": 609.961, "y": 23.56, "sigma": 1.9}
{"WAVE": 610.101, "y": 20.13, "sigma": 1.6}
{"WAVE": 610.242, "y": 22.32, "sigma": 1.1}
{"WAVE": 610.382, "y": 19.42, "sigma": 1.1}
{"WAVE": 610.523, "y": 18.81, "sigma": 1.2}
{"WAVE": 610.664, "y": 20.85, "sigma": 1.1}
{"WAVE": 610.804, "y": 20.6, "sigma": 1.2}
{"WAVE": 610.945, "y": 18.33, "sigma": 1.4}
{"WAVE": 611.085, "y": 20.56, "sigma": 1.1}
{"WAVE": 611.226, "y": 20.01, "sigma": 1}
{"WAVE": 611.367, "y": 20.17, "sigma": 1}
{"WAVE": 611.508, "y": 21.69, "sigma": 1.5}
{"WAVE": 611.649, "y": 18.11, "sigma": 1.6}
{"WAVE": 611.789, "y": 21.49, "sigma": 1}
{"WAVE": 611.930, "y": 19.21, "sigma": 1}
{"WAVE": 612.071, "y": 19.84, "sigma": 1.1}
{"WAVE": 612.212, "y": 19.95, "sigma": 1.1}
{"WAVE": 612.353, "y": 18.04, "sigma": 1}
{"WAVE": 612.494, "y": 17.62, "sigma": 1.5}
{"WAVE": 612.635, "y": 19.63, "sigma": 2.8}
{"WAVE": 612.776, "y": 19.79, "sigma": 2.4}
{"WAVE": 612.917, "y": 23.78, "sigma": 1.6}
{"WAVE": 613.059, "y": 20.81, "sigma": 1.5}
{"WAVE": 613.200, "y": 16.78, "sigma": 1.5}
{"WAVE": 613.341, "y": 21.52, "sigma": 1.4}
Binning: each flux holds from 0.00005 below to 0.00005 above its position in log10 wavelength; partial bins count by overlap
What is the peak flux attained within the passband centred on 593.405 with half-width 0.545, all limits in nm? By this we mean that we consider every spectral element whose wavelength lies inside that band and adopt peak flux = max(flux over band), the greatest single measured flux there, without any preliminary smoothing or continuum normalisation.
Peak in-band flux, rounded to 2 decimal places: 21.52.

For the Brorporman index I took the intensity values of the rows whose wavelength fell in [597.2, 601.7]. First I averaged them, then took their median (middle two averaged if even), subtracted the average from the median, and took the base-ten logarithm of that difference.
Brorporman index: -0.8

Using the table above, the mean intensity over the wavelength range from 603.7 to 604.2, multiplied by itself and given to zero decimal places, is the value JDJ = 421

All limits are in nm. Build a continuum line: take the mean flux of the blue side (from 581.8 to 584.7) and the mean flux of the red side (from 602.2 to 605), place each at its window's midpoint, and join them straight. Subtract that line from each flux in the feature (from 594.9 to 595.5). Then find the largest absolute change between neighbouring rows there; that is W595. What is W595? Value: 1.4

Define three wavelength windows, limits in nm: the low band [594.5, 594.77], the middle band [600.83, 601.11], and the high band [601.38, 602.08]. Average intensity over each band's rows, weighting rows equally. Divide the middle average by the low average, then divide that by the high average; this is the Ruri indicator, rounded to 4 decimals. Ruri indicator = 0.0513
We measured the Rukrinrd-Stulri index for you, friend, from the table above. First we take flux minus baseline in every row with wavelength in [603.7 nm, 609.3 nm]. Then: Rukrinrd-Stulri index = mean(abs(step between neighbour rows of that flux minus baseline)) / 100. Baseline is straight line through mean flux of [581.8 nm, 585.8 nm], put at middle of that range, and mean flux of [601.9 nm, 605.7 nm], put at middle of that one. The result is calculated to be 0.0134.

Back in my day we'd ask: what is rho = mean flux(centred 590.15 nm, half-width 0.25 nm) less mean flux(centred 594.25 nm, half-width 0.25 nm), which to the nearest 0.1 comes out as -0.2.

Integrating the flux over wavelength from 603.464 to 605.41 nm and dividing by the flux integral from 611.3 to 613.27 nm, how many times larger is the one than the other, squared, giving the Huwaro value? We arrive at 1.06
